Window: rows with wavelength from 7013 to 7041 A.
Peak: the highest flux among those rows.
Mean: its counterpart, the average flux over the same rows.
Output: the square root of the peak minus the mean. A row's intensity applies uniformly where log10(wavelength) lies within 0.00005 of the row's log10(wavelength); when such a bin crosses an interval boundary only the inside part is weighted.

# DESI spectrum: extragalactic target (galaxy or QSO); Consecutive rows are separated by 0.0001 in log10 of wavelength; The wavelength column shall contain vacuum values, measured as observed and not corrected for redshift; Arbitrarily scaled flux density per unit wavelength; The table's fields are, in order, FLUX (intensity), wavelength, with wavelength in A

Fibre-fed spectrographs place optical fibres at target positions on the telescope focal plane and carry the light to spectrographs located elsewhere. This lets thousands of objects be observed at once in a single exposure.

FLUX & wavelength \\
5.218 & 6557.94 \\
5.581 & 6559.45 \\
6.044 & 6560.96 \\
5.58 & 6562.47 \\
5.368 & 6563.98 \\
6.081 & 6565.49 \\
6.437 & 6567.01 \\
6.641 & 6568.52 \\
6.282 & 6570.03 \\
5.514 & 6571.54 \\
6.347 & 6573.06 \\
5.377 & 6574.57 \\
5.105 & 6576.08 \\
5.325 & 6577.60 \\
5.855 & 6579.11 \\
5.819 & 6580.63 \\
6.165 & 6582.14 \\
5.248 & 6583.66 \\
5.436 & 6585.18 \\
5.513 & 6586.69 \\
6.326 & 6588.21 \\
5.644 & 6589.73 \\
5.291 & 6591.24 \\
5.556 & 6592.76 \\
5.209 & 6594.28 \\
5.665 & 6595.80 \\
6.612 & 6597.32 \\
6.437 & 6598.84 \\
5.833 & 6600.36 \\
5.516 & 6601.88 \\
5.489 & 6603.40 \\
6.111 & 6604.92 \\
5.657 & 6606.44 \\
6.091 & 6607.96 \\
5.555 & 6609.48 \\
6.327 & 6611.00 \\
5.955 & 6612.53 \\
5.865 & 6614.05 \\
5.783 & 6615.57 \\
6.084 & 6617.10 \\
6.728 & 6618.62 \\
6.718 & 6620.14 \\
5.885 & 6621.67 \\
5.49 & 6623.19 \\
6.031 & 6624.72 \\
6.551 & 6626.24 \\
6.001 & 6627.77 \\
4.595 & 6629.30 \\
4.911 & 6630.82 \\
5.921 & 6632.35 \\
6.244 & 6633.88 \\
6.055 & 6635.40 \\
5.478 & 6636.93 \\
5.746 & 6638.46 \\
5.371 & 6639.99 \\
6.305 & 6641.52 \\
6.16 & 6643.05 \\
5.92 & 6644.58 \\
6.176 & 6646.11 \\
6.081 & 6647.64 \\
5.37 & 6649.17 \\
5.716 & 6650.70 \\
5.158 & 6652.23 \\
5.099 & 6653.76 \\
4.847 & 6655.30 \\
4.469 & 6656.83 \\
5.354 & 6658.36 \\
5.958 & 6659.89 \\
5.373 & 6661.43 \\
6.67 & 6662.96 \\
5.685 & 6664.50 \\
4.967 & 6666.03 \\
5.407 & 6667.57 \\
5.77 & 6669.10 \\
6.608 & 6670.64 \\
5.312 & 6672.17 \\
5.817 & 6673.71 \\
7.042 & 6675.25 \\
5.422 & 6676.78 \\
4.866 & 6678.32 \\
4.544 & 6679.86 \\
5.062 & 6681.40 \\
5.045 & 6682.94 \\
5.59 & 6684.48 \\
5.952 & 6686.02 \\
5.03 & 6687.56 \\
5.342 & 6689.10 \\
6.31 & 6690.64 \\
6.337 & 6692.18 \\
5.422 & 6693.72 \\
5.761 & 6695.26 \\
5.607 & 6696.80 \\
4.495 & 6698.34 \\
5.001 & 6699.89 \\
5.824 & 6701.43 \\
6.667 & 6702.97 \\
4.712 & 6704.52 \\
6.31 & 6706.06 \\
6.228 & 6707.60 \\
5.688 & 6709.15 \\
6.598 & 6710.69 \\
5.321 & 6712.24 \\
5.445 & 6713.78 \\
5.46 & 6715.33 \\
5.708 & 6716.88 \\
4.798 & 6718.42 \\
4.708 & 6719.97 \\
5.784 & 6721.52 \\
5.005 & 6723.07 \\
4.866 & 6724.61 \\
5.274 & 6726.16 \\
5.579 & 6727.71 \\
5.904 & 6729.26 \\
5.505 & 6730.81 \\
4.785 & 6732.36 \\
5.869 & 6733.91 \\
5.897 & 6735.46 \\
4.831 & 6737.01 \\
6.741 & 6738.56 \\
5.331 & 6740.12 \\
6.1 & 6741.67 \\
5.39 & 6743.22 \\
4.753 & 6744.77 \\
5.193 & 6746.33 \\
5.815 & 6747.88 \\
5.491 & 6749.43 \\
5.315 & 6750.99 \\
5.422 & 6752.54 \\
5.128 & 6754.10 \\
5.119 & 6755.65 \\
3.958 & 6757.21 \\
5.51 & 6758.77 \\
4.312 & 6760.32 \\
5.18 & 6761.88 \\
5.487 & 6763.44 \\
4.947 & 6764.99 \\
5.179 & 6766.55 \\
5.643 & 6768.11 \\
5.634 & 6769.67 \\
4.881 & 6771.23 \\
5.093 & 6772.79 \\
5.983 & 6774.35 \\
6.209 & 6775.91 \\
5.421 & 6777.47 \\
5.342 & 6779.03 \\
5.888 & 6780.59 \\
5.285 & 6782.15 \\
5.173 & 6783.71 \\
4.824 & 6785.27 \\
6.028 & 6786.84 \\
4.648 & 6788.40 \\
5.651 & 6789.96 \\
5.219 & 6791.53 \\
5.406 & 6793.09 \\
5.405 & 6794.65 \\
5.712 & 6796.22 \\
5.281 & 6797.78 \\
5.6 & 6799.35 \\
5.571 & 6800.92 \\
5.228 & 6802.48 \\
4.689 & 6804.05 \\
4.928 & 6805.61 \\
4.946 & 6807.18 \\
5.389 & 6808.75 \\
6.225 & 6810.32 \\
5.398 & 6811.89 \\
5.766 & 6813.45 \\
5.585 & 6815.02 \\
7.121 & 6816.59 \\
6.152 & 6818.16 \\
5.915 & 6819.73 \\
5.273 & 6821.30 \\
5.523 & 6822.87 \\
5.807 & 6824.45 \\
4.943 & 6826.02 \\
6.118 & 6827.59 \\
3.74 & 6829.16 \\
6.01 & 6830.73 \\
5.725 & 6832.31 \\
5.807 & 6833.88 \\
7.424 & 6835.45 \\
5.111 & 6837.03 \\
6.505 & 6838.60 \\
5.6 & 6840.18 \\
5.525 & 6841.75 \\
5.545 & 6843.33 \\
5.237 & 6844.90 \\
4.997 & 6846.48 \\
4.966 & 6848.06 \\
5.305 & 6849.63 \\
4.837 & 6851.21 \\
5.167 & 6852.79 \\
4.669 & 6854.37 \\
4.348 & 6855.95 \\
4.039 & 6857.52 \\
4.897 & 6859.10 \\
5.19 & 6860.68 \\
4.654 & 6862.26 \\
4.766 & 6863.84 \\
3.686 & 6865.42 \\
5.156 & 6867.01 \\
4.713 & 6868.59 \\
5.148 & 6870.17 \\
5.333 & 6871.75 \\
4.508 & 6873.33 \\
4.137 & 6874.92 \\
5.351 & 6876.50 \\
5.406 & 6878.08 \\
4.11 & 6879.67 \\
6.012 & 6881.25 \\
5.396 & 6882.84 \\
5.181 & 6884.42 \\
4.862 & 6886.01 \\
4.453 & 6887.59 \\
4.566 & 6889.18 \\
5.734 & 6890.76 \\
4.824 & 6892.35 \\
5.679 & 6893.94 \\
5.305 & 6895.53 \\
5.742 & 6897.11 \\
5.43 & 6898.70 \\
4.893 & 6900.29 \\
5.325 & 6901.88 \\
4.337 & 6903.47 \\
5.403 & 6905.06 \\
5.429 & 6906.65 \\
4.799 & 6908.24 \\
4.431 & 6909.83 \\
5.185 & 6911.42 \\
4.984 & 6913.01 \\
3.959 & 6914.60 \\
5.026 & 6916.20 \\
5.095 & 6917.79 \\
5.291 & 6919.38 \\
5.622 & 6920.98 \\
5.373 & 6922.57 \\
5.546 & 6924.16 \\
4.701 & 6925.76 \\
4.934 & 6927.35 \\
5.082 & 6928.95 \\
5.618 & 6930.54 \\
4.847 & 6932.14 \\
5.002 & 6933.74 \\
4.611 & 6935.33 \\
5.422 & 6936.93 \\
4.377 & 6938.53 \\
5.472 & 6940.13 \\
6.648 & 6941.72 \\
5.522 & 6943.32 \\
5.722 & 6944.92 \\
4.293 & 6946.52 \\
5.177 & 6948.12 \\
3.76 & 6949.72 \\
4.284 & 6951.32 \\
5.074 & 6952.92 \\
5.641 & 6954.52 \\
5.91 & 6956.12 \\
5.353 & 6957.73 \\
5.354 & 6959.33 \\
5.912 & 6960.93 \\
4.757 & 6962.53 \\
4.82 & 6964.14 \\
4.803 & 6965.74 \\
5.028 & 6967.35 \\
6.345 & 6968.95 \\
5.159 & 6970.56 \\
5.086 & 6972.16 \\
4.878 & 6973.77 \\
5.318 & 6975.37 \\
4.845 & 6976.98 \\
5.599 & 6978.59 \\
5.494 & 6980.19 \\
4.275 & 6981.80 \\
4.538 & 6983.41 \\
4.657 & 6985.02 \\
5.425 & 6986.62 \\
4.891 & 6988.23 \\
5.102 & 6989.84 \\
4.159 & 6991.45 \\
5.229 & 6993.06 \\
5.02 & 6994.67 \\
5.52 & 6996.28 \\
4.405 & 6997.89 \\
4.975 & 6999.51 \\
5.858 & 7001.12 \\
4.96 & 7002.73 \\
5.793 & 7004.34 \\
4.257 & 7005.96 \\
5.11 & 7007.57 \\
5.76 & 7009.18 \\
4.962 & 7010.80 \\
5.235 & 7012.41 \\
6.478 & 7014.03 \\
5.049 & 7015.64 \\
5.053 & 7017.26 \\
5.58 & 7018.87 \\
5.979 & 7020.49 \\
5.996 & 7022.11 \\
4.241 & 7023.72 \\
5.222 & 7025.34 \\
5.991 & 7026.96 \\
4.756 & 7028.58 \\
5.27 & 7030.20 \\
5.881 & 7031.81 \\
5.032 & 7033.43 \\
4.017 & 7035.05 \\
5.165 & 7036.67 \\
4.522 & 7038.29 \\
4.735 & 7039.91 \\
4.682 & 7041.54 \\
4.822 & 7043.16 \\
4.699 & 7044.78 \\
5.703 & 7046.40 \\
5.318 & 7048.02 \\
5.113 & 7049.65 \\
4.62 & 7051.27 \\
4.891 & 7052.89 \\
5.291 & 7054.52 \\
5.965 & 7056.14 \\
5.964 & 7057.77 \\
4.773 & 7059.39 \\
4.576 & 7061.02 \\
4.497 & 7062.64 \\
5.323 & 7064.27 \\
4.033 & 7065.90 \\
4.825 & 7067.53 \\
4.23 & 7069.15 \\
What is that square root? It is 1.1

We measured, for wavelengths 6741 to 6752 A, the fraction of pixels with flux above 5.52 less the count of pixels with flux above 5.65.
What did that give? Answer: -1.7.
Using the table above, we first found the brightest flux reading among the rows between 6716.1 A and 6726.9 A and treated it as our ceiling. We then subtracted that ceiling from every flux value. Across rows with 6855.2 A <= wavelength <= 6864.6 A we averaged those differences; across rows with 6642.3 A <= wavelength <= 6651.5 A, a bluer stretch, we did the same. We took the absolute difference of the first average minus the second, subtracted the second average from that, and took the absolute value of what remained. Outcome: 1.13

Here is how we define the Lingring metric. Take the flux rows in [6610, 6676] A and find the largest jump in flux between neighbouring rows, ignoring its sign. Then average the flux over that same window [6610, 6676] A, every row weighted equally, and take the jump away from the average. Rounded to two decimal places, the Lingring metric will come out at 4.38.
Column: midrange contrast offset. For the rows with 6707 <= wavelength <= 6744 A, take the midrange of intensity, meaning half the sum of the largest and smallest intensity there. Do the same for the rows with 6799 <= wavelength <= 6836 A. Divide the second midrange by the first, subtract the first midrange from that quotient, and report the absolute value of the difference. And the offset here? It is 4.75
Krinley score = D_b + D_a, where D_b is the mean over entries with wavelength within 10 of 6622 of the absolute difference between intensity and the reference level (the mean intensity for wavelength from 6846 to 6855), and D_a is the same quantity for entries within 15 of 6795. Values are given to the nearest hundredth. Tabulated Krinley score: 1.39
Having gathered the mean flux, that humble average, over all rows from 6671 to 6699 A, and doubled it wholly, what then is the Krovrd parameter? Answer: 11.0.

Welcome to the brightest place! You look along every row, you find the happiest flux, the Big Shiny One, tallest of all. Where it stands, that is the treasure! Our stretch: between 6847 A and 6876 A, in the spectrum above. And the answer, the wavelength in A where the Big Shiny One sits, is 6871.75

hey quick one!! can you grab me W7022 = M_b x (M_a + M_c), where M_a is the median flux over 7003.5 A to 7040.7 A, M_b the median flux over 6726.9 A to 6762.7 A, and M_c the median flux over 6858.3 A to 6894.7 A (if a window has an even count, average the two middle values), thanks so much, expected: 54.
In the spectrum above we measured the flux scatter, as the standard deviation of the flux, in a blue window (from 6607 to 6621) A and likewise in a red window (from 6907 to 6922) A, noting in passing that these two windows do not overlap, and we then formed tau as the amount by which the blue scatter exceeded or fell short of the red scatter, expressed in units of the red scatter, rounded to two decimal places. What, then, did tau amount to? -0.18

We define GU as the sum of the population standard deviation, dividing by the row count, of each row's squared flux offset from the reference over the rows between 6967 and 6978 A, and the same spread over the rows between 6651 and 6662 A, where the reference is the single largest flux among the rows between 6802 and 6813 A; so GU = 1.5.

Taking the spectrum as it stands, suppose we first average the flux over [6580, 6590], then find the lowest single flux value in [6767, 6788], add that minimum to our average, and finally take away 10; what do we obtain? 0.56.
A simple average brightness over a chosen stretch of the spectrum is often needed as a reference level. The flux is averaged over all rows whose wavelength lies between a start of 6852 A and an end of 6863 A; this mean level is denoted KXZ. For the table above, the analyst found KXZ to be 4.71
